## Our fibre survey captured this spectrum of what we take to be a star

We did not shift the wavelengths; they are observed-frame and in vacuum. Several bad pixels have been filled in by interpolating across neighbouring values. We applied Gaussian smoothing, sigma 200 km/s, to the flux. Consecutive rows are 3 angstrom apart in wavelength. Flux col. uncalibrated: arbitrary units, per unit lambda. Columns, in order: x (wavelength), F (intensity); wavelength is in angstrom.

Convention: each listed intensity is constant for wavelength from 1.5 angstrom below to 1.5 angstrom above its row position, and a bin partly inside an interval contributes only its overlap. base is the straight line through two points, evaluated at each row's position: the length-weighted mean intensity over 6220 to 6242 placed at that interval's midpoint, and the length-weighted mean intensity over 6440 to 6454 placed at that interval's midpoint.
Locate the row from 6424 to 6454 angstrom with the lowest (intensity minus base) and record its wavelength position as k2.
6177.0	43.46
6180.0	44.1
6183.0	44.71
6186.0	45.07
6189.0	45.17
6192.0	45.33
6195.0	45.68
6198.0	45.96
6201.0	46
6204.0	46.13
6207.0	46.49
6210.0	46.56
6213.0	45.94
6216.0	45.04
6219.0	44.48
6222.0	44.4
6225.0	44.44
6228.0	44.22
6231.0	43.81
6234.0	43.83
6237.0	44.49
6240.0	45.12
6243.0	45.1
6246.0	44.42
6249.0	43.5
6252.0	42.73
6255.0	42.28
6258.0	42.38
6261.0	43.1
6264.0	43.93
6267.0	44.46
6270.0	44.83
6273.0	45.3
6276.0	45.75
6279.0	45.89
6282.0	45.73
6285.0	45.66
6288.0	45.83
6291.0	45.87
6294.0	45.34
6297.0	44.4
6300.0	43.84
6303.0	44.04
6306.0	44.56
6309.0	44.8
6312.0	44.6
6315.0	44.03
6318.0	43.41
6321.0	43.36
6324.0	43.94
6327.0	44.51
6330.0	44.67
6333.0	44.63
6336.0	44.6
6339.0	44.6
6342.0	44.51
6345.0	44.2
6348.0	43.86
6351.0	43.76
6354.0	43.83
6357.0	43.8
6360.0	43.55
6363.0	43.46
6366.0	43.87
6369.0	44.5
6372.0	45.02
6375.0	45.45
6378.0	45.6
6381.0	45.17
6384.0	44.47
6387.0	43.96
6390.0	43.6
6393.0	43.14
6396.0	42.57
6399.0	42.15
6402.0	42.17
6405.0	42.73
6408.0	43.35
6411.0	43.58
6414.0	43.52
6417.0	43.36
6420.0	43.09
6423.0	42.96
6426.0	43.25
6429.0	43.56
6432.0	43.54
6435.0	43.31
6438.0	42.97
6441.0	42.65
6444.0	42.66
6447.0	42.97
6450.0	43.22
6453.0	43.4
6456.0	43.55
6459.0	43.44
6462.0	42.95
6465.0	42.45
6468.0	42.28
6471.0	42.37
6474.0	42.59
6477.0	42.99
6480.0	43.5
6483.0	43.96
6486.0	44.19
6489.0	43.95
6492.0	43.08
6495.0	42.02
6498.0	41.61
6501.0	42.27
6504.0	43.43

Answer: 6441.0 angstrom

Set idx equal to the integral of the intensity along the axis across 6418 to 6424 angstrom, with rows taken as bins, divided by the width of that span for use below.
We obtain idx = 43.1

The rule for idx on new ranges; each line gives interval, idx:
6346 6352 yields 43.8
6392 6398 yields 42.8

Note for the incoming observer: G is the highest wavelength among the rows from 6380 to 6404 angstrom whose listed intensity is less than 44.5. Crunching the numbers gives 6402.0 angstrom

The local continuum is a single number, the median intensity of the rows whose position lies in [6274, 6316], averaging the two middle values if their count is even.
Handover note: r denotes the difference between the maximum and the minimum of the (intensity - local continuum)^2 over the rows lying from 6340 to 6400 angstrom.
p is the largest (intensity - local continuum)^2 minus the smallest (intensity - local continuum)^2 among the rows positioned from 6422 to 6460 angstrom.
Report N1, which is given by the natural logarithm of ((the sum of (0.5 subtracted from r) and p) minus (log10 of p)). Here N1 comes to 2.4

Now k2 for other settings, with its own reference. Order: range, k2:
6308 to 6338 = 6321.0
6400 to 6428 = 6402.0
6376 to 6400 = 6399.0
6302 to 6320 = 6318.0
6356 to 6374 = 6363.0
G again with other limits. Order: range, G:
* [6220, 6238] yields 6237.0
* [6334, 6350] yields 6348.0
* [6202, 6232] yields 6231.0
